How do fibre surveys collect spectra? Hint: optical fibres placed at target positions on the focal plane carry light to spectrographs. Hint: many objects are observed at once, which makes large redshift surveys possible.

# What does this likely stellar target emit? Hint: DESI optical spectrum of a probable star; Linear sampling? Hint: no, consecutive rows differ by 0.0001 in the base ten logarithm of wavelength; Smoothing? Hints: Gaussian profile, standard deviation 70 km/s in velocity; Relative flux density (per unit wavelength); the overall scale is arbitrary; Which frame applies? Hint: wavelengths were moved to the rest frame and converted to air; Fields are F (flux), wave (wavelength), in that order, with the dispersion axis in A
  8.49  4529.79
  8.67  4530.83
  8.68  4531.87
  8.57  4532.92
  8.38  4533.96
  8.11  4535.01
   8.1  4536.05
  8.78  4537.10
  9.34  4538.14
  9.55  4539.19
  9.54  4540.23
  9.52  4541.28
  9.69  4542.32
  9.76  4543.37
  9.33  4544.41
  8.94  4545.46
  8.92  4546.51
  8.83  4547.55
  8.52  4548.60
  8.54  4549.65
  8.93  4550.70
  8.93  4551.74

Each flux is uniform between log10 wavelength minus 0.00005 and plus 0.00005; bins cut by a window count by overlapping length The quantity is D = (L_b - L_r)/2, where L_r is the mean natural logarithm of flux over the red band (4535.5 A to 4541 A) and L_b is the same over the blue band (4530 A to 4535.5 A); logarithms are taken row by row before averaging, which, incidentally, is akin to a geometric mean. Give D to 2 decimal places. -0.03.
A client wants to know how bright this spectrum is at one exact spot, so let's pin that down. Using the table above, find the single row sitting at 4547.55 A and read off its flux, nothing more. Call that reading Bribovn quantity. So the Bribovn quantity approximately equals 8.83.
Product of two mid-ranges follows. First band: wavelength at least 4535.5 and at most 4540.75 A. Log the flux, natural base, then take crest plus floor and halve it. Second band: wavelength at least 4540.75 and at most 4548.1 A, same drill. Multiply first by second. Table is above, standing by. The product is 4.84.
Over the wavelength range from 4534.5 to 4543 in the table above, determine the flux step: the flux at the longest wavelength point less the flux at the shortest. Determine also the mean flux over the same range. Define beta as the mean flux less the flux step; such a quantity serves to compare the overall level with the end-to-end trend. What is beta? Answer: 7.5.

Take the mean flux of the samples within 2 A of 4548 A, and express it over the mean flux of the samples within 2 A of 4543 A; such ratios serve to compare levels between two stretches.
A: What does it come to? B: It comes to 0.91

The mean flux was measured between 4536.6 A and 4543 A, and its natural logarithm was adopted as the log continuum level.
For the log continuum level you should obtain 2.24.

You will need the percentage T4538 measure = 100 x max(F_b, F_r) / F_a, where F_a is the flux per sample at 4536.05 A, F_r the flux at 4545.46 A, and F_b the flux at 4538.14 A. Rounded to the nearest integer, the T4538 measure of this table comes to 115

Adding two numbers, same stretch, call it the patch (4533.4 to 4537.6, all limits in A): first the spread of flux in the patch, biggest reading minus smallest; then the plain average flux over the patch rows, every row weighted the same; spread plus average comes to 9.0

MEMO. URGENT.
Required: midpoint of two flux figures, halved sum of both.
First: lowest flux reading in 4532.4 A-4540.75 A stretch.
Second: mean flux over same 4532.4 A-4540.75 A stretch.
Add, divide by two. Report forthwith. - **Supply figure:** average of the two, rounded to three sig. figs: 8.45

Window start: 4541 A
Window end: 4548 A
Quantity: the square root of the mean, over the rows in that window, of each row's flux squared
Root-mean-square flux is 9.3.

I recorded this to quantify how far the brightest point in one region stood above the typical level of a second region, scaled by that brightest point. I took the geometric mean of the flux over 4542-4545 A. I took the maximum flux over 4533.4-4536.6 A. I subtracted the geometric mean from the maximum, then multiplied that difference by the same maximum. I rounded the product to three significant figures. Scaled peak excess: -10.2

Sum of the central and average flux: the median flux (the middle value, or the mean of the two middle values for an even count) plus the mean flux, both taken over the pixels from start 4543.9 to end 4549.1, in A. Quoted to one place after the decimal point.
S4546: 17.8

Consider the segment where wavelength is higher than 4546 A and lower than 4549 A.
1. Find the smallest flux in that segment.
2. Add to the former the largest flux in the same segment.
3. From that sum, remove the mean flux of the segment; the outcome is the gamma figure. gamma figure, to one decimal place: 8.7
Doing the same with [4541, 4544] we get 9.6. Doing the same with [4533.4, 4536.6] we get 8.3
